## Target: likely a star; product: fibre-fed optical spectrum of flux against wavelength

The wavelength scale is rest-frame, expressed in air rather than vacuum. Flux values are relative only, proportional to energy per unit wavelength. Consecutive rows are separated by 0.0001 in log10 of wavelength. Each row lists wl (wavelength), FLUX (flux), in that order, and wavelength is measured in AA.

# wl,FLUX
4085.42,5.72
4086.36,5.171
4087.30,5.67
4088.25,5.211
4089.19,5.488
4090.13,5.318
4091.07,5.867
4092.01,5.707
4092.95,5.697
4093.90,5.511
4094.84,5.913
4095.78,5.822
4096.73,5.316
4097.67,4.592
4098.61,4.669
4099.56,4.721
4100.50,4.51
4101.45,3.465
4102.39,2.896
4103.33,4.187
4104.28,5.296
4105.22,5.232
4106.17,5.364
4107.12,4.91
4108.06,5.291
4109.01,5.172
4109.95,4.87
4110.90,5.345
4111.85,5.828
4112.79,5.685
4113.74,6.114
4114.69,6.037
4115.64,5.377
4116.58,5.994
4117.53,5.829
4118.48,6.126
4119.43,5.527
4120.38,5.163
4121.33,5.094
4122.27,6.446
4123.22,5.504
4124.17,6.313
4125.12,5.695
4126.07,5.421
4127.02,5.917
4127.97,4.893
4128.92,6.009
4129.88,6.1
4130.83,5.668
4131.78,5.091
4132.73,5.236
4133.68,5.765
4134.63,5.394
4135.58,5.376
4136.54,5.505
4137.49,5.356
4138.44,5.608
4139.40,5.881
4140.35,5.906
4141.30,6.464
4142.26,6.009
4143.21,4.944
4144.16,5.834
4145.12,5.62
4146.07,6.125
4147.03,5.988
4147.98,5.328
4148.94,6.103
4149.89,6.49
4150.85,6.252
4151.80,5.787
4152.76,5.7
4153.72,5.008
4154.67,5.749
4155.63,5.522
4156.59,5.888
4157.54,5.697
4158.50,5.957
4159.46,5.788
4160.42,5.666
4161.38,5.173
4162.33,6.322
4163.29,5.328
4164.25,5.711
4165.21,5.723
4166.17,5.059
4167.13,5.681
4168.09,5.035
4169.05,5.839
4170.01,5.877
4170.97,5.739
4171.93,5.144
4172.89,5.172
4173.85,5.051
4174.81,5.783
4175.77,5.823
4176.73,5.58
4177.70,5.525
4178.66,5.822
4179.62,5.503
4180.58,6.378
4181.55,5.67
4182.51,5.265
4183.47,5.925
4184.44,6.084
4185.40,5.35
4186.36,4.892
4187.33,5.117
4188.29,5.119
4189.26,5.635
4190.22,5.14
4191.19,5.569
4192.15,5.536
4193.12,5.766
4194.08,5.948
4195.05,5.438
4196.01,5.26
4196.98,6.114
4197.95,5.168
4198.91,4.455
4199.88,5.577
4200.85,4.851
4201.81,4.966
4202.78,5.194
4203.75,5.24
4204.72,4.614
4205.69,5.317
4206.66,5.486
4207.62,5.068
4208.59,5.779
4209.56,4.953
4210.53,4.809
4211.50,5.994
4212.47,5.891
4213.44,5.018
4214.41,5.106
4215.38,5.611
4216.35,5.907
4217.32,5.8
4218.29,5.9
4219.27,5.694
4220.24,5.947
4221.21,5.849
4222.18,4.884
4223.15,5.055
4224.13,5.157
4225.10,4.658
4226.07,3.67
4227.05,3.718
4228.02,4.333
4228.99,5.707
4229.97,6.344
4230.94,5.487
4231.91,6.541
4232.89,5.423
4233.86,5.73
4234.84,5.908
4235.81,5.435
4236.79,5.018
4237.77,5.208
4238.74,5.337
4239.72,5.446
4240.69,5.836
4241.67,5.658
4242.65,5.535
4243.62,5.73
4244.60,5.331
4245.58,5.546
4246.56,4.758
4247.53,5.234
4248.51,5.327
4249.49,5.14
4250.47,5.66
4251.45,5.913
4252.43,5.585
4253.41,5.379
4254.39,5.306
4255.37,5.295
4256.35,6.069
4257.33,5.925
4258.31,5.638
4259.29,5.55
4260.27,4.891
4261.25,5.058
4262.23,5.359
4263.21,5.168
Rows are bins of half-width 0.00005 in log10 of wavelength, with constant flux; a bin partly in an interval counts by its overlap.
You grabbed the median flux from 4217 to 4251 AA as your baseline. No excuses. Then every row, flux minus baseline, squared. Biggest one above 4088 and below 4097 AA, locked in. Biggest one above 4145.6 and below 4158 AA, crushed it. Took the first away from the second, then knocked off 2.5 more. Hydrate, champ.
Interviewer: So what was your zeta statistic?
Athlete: -2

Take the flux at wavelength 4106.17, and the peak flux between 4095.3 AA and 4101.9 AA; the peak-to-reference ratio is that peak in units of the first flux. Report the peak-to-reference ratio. 1.09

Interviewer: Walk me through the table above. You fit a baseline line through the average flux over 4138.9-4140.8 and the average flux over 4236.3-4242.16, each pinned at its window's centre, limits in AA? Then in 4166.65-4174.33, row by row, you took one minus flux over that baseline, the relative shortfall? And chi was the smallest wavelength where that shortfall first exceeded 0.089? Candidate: 4168.09 AA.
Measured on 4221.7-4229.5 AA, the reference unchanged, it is 4222.18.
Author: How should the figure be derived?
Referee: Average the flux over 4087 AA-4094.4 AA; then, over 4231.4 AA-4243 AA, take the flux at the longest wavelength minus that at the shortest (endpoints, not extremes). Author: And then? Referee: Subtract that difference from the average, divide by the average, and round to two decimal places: 1.18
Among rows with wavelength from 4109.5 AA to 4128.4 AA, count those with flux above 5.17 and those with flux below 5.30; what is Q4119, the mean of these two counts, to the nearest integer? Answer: 10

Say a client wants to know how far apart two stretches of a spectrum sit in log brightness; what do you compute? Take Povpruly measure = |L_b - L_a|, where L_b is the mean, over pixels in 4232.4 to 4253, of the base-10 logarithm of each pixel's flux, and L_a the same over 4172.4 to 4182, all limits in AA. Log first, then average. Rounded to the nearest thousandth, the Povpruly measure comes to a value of 0.013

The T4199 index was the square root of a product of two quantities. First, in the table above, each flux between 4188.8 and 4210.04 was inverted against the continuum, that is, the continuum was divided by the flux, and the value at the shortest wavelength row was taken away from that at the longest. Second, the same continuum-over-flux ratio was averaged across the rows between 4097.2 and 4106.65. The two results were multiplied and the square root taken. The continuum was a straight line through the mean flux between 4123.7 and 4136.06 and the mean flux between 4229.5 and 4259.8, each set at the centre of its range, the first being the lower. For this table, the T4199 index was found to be 0.42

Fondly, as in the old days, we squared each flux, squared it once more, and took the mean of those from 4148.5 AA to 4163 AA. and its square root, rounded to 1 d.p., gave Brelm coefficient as 34.2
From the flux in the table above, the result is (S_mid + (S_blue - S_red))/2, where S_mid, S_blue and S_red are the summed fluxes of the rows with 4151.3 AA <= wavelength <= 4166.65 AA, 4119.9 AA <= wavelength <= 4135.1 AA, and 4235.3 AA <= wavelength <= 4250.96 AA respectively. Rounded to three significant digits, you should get 46.8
